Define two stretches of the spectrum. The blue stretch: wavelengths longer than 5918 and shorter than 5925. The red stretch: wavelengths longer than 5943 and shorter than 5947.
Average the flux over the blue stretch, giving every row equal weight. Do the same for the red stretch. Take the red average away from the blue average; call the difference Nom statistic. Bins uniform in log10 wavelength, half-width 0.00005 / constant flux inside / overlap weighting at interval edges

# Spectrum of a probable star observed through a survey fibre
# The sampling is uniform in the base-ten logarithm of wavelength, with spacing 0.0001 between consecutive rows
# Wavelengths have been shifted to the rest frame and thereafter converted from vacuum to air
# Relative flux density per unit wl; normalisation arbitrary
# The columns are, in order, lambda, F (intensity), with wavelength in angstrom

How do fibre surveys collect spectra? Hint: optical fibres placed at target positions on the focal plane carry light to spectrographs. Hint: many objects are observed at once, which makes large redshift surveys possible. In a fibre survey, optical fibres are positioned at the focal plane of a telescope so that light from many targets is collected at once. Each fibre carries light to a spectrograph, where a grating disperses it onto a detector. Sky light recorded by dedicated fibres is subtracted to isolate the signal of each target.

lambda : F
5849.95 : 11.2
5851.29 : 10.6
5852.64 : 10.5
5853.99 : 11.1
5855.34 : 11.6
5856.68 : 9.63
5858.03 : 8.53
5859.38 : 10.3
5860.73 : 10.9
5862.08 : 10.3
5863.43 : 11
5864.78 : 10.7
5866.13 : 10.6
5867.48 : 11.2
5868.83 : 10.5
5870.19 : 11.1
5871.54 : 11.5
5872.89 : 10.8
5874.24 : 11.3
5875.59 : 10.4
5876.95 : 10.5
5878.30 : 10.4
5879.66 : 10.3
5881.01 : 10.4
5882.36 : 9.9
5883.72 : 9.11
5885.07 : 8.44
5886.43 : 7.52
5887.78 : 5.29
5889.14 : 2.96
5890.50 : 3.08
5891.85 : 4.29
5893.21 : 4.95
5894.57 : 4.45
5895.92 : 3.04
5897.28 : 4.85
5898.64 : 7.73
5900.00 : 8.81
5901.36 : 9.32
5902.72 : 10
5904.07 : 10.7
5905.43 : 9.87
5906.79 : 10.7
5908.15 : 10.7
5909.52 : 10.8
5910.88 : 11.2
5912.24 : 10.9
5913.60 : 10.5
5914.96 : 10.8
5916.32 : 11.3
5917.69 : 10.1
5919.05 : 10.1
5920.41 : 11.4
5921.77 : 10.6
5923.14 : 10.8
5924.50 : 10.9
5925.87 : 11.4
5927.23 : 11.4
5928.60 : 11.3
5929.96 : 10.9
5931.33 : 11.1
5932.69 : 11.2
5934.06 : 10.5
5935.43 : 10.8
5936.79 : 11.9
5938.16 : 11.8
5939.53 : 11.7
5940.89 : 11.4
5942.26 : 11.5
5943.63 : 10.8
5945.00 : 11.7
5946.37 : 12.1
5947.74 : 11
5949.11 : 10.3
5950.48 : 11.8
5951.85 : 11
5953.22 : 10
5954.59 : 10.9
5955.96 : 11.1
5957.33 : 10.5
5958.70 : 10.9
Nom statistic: -1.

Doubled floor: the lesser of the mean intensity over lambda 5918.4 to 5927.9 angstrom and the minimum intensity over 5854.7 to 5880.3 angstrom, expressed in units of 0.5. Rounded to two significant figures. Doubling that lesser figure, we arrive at 17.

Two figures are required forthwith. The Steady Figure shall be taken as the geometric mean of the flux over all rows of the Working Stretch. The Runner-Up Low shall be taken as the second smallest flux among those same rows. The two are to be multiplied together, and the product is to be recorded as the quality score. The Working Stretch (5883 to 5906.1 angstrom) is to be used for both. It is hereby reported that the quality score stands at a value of 19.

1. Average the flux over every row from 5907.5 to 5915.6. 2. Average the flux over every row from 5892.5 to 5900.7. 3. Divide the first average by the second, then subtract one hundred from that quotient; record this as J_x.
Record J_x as -98.1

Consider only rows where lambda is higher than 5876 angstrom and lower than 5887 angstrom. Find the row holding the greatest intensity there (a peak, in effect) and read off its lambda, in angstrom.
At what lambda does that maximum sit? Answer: 5876.95 angstrom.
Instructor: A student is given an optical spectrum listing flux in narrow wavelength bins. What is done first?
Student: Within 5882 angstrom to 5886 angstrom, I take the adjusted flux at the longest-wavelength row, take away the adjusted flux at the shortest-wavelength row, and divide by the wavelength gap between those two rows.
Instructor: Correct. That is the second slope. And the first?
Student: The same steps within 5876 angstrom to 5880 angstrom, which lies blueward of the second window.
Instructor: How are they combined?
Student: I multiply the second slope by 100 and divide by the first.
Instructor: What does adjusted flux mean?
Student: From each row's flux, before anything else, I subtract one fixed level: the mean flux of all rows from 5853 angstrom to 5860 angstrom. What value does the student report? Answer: 730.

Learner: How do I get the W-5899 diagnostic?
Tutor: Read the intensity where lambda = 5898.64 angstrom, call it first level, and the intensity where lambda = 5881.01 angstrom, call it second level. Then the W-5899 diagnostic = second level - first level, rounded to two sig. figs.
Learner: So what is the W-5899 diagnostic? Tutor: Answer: 2.7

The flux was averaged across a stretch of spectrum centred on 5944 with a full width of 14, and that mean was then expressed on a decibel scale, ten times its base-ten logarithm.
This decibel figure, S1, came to 10.6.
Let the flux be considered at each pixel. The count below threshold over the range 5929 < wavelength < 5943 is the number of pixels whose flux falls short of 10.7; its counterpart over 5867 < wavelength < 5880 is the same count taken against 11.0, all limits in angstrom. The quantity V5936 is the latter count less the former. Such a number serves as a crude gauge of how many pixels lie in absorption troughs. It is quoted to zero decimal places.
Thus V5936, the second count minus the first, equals 5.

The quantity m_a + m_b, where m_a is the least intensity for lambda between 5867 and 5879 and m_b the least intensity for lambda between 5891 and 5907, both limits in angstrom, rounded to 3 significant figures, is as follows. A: 13.4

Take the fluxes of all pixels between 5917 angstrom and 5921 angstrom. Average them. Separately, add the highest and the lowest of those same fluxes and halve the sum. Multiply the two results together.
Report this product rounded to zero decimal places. 113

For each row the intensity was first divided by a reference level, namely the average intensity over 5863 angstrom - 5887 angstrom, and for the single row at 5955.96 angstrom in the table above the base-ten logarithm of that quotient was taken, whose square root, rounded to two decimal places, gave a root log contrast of 0.18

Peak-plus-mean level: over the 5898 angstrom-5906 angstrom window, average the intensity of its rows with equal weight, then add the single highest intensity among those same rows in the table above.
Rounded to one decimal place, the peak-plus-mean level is 20.1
